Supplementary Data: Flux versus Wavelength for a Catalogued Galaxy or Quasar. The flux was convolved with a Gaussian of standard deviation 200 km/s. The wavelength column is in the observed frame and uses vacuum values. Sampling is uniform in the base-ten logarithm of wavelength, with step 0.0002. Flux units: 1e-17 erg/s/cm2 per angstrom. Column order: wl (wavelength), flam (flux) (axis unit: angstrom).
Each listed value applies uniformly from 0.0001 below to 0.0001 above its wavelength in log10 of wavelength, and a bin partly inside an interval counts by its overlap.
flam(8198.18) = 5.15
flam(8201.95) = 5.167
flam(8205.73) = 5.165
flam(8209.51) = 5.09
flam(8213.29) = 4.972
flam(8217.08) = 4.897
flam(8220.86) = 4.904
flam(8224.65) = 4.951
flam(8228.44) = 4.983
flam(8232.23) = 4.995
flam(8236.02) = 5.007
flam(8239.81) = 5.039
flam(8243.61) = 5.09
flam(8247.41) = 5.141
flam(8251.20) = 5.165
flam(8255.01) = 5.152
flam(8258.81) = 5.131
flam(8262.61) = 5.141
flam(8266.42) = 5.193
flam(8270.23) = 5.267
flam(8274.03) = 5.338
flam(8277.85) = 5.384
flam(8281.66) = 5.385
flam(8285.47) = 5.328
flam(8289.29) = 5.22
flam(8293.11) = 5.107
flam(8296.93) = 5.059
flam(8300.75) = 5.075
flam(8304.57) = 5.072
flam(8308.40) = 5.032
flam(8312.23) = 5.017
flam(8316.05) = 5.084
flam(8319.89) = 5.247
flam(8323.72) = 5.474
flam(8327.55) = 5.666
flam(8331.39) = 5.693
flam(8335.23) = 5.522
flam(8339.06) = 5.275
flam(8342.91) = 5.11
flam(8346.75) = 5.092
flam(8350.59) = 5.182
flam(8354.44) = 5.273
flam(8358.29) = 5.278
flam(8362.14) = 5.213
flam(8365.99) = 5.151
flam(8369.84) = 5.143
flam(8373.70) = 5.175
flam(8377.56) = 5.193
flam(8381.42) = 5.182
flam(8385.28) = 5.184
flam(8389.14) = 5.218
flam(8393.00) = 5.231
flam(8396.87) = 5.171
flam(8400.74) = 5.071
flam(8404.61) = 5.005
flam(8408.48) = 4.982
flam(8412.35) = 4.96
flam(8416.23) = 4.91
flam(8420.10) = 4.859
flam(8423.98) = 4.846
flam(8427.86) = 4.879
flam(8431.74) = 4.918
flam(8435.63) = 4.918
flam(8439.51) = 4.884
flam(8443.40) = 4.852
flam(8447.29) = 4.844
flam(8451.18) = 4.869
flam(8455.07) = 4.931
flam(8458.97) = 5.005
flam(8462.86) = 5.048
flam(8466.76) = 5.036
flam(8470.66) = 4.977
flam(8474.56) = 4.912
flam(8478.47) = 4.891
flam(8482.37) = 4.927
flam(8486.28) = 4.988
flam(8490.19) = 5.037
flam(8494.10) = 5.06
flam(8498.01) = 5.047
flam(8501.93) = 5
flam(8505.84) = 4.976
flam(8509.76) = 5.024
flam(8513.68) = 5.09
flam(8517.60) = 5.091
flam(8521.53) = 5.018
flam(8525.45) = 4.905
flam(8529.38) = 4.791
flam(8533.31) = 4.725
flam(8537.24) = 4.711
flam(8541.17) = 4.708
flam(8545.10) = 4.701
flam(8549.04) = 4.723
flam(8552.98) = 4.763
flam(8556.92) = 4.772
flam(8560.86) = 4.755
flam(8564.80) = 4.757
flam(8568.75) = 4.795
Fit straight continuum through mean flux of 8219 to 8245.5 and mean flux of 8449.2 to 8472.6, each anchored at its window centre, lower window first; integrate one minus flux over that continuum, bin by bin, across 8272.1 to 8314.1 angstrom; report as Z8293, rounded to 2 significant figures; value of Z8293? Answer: -1.6 angstrom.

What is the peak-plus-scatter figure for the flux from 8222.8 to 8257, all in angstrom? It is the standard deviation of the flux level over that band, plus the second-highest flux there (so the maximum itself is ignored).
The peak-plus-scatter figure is 5.23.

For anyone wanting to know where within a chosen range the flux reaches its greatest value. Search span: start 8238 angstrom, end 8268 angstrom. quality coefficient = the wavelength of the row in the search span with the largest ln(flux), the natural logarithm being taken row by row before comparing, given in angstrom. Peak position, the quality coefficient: 8266.42 angstrom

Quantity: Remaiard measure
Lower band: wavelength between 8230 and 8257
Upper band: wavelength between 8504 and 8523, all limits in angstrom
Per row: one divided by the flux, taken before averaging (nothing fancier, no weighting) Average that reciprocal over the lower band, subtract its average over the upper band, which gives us -0.002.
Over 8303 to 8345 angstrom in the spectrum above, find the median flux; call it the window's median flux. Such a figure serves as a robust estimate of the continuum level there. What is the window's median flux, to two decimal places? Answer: 5.25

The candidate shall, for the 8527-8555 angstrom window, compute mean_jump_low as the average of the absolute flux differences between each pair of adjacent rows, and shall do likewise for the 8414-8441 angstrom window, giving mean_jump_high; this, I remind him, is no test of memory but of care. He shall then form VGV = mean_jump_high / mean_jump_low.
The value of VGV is 1.1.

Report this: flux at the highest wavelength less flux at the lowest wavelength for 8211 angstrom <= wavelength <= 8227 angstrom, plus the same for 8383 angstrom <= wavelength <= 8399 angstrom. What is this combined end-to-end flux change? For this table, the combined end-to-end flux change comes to -0.03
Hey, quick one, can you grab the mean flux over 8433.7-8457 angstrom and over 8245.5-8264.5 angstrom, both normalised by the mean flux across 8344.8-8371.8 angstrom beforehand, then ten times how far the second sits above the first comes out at 0.5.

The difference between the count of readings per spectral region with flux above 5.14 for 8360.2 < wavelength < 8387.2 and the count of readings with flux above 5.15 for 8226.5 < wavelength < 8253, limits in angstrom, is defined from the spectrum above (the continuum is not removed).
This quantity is 6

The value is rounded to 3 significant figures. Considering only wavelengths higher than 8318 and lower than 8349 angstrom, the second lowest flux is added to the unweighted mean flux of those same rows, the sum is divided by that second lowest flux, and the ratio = 2.05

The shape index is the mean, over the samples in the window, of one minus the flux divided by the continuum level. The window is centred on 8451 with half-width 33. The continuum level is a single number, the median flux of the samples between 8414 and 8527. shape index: 0.00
